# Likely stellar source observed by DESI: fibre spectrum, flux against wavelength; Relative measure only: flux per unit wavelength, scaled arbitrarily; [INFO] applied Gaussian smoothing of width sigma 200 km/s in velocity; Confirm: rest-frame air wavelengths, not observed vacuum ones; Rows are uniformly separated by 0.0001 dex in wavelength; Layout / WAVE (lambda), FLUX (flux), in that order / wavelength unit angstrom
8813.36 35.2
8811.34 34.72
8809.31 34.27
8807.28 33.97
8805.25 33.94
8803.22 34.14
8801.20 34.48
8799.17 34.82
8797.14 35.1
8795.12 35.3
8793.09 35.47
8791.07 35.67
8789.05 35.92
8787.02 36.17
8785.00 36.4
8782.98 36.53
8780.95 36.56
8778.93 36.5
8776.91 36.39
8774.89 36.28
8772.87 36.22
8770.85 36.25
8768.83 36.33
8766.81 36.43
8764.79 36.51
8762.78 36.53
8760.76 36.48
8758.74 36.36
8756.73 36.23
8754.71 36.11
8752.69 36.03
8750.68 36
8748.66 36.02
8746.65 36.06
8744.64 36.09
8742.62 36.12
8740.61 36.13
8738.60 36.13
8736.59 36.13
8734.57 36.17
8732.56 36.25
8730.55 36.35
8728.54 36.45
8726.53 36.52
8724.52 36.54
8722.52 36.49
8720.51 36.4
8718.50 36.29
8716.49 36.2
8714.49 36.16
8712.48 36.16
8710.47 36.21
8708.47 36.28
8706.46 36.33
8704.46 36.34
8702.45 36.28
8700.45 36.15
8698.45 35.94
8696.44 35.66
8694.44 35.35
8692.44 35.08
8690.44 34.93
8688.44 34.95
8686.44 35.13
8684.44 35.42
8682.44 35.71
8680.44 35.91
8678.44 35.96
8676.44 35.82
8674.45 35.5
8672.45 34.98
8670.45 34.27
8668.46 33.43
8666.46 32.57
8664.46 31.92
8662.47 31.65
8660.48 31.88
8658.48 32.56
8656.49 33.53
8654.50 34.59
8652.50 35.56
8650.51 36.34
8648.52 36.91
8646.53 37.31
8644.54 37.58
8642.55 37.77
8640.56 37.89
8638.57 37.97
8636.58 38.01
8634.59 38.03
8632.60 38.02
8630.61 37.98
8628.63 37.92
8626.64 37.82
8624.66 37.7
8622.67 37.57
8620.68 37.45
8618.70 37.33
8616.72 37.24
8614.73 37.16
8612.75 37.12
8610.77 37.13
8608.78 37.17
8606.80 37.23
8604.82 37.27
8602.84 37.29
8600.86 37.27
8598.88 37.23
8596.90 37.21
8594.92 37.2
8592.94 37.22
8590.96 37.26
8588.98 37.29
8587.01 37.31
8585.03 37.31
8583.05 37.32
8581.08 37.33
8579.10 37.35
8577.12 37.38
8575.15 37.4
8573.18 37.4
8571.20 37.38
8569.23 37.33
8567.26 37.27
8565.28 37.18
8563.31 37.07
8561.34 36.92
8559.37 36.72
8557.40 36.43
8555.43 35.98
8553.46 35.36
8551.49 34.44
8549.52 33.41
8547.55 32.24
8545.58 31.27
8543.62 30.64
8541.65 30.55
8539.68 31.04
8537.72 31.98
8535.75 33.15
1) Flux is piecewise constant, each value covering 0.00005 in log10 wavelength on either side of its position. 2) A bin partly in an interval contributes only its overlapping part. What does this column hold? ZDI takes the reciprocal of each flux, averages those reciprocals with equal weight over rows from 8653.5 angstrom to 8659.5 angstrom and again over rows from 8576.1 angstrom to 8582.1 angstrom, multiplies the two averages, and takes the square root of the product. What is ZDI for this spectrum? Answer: 0.0283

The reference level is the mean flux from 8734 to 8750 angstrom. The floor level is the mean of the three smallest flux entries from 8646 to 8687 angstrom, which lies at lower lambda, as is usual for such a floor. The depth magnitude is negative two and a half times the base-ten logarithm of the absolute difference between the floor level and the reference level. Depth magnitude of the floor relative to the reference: -1.6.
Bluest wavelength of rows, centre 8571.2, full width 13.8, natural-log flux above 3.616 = 8567.26 angstrom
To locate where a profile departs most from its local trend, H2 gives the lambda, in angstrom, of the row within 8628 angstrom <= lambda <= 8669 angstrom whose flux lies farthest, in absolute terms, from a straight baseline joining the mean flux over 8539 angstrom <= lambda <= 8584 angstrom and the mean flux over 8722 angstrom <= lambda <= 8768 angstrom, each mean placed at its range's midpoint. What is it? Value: 8662.47 angstrom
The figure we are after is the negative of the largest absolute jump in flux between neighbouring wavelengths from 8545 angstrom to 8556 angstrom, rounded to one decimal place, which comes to -1.2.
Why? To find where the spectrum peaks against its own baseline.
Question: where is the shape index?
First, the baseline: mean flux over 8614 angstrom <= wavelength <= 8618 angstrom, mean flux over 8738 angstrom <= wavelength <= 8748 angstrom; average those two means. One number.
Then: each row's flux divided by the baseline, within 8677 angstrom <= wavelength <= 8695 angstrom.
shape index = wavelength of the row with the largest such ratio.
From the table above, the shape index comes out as 8678.44 angstrom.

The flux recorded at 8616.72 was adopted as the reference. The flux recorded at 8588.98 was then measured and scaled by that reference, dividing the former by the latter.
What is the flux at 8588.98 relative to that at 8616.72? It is 1.00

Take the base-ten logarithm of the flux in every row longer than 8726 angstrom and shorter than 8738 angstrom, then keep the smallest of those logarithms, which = 1.558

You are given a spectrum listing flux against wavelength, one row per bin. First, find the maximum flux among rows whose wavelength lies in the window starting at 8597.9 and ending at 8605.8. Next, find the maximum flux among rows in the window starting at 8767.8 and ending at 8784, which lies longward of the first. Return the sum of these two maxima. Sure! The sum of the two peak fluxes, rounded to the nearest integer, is 74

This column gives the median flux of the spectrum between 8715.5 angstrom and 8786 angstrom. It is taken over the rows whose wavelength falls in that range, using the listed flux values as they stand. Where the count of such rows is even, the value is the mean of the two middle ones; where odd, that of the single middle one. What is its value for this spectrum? 36.3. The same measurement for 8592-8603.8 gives 37.2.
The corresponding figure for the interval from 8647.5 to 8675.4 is 33.9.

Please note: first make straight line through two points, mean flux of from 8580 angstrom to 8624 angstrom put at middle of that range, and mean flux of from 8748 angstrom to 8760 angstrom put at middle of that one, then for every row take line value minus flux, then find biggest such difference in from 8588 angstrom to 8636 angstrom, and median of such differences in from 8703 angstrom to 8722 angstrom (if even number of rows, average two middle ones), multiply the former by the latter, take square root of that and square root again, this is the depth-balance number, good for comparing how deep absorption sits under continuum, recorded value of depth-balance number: 0.387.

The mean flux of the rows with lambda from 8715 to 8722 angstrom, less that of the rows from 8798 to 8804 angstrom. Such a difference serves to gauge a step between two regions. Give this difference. 1.8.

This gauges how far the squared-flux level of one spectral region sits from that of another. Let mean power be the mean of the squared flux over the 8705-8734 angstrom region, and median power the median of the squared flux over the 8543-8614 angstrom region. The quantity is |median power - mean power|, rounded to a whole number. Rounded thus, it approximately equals 66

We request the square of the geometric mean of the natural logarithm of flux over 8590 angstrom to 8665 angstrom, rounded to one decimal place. 13.0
